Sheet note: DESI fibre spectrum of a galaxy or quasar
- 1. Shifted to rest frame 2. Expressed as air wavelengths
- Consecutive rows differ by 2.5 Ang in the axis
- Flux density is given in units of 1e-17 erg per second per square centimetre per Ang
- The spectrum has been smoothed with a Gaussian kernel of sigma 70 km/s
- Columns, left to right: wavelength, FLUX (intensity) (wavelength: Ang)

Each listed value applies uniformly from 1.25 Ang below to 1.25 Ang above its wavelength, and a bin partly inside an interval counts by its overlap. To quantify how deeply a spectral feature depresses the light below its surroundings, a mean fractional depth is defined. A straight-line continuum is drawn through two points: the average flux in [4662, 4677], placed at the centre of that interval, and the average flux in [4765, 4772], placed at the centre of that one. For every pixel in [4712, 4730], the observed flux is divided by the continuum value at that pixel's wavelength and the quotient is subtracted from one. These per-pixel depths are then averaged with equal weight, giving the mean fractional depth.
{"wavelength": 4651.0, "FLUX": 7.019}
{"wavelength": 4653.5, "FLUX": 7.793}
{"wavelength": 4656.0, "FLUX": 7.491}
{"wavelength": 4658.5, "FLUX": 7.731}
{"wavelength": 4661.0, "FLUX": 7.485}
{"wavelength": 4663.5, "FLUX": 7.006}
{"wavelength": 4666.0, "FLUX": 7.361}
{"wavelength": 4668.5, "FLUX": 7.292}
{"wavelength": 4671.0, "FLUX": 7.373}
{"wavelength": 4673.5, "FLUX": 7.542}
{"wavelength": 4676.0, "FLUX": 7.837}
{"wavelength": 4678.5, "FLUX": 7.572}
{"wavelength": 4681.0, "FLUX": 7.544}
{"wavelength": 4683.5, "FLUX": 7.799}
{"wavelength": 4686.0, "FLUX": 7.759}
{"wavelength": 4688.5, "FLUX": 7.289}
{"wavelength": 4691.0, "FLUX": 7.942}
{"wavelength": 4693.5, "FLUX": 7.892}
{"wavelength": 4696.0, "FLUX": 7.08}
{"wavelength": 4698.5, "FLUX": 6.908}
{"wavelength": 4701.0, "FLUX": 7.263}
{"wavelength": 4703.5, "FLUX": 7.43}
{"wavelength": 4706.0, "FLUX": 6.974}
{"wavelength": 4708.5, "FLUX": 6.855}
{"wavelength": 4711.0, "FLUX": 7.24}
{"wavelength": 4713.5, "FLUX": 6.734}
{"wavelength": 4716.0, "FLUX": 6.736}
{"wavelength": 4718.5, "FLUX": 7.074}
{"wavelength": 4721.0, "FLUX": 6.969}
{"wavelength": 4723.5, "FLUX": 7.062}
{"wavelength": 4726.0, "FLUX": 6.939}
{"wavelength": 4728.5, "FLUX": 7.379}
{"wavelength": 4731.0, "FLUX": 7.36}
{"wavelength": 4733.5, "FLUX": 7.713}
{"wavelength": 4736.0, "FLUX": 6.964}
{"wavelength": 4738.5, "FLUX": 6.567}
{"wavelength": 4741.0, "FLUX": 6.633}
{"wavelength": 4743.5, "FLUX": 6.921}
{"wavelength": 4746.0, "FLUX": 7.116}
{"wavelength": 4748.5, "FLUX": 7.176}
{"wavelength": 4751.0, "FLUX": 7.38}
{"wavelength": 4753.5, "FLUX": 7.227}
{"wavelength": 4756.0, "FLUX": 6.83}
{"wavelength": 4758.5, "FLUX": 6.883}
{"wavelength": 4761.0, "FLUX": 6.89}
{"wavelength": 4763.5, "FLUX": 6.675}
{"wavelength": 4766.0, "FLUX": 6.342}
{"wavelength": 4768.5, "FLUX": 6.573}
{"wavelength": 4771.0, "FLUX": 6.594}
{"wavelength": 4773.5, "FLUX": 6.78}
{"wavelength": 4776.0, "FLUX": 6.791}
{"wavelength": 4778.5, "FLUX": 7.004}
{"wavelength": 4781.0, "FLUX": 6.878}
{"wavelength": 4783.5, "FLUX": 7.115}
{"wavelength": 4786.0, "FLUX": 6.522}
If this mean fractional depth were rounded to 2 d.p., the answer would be -0.01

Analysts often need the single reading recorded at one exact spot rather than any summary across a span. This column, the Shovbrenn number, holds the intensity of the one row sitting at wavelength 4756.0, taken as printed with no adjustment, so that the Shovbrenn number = 6.83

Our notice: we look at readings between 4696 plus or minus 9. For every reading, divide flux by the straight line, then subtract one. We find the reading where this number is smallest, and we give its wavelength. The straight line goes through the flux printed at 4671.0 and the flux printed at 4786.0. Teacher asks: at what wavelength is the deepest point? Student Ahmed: 4698.5 Ang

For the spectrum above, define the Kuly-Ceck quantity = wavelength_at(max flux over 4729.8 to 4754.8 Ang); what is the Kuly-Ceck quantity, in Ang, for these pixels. 4733.5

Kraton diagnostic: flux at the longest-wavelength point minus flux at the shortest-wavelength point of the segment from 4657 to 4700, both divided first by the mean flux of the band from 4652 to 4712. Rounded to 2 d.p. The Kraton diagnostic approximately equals -0.11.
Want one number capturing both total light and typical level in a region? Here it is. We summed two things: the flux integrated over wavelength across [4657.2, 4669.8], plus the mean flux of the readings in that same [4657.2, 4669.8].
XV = 100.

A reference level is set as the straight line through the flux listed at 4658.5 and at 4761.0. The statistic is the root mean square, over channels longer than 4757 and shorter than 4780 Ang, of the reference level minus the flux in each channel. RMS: 0.23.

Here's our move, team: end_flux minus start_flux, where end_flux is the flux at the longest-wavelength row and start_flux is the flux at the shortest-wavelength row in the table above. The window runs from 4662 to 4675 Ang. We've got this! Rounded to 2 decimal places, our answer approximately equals 0.54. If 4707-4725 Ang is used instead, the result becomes 0.21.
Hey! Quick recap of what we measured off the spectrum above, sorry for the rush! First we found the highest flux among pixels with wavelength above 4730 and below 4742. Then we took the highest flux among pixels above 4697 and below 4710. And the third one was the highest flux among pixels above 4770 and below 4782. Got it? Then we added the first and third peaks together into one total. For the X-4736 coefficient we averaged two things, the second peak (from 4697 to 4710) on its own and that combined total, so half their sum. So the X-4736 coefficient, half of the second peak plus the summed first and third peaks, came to 11.1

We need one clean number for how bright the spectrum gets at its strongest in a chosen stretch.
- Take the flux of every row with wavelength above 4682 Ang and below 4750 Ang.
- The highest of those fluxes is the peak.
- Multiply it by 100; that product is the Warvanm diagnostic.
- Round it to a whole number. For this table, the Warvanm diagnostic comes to 794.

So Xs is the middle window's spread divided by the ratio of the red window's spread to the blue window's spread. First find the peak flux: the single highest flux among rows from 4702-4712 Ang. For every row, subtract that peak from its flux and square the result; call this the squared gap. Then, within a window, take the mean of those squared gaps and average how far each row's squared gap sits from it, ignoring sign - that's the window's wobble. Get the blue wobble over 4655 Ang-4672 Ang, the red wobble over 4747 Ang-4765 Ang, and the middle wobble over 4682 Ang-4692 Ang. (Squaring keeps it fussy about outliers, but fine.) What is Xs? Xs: 0.021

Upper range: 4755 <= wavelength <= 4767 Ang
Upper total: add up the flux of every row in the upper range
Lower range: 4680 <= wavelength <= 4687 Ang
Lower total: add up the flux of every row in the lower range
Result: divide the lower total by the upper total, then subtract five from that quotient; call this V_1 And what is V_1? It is -4.3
